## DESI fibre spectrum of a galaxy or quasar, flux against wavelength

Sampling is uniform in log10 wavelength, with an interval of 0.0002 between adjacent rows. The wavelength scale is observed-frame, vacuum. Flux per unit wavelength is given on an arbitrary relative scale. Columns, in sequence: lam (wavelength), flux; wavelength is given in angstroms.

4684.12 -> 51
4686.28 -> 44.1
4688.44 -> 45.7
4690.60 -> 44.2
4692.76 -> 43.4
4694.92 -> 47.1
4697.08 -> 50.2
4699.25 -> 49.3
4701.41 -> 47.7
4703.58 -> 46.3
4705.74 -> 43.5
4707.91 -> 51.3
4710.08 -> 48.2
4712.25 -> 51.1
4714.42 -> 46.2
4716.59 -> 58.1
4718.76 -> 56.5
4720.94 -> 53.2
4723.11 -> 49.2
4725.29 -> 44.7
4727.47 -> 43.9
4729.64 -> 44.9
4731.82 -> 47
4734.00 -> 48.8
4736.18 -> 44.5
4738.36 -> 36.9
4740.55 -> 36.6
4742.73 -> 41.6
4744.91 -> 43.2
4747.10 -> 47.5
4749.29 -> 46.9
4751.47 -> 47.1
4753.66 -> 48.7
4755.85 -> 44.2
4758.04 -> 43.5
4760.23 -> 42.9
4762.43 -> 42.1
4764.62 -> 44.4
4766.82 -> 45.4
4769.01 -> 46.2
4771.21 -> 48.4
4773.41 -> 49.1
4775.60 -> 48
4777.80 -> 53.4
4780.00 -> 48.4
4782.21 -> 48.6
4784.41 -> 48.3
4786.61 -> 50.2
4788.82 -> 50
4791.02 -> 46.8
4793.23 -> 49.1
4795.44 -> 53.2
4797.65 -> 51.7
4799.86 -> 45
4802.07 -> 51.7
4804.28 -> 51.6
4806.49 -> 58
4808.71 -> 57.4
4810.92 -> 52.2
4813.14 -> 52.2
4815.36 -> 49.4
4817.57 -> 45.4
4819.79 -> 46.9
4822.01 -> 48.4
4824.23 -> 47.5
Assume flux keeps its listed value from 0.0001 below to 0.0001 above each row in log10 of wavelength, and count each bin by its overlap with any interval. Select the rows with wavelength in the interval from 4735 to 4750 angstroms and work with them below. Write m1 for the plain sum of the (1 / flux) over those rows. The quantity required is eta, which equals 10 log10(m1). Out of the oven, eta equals -7.8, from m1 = 0.166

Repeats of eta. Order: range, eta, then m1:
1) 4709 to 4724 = -8.7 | 0.136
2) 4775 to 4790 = -8.5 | 0.141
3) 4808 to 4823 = -8.5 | 0.140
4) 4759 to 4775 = -8.1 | 0.154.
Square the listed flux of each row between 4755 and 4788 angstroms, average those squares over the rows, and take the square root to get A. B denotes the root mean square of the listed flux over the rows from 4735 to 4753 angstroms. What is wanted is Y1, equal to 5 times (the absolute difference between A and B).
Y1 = 19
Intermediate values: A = 47.0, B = 43.2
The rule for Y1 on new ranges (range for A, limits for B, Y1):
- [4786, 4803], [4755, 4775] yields 23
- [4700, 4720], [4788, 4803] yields 2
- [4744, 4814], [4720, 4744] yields 19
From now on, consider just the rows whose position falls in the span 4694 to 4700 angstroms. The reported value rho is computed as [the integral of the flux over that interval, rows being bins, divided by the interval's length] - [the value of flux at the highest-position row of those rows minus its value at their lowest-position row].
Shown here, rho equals 46.7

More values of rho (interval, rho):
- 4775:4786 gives 49.1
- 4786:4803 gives 48.2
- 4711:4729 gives 57.4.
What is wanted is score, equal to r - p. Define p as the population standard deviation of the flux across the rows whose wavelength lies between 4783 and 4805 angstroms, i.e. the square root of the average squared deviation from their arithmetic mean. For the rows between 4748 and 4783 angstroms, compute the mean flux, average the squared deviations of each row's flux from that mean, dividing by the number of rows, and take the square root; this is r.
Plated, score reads 0.4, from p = 2.4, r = 2.8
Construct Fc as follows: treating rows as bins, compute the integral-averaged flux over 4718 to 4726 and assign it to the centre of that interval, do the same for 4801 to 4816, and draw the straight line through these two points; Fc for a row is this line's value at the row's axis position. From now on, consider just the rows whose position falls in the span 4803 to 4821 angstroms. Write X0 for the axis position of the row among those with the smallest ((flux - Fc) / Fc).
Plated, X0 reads 4817.57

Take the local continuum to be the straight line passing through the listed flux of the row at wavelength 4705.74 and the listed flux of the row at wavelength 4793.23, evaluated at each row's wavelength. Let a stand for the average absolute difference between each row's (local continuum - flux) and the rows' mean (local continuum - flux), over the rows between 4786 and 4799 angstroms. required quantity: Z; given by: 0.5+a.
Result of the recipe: 2.0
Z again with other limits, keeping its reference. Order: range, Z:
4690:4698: 2.8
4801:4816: 3.1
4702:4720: 4.4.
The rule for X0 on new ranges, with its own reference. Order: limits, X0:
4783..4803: 4799.86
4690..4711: 4705.74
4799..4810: 4799.86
